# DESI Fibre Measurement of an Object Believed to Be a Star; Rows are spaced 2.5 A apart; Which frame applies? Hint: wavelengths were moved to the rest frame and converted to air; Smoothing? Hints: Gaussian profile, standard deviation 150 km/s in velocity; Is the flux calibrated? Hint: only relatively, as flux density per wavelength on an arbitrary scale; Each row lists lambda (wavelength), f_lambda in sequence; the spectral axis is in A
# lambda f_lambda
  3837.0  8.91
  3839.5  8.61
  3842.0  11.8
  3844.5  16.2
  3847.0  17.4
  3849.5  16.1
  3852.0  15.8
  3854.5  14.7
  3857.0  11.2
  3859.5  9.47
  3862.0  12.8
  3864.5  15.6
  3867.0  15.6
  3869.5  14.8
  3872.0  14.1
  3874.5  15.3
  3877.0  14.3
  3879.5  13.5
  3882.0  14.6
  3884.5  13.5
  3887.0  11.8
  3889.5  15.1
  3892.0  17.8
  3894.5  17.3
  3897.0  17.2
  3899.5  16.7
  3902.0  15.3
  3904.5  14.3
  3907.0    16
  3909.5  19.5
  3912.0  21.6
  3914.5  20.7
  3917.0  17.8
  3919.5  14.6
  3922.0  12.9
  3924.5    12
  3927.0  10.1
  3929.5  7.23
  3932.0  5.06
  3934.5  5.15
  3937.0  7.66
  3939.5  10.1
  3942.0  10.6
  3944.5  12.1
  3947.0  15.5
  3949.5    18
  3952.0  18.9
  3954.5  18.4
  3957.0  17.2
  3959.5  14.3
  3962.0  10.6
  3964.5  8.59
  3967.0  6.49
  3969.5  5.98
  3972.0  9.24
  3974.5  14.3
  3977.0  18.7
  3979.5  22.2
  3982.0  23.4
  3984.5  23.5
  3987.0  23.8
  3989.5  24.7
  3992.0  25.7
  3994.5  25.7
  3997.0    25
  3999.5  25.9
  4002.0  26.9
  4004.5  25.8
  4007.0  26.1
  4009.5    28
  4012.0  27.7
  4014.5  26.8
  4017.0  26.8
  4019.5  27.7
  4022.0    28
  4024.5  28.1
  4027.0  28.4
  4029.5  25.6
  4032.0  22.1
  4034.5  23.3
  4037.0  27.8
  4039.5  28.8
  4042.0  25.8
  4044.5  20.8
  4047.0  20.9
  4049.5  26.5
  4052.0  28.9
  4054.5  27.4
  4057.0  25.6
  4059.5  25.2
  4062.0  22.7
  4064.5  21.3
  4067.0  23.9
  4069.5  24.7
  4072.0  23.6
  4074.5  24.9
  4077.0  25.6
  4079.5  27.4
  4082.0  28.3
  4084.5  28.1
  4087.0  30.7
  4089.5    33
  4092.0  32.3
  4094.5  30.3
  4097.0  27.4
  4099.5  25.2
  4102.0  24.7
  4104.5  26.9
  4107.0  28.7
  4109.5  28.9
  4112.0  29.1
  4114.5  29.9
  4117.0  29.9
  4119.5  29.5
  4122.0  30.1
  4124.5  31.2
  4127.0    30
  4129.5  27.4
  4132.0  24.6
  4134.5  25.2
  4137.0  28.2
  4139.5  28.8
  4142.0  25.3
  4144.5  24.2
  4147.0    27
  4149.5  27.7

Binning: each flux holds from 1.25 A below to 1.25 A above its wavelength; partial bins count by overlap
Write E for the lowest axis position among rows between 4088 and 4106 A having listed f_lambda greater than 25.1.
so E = 4089.5 A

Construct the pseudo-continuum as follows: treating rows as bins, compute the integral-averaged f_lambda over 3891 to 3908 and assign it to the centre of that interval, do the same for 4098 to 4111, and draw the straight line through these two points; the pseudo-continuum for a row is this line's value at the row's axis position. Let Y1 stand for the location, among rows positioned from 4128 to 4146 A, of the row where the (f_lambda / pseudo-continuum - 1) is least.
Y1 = 4144.5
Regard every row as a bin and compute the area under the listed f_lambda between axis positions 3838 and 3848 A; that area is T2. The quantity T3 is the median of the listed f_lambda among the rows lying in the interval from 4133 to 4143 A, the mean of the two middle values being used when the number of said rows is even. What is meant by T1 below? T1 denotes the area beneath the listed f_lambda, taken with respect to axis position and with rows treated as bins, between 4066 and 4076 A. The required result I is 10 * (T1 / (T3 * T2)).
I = 0.7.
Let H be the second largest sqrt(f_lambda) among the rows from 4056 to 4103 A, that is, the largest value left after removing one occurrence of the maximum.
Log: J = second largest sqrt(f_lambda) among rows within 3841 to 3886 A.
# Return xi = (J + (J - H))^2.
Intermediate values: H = 5.68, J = 4.0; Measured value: 6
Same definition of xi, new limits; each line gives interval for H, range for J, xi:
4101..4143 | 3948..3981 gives 10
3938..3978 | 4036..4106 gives 50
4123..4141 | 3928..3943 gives 1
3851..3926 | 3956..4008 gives 32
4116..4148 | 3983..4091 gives 31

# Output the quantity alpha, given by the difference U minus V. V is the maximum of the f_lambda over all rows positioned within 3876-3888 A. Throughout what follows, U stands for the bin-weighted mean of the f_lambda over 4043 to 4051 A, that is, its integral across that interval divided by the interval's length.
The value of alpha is 8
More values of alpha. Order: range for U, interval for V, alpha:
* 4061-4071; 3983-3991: -2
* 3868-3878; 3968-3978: -4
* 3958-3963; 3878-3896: -5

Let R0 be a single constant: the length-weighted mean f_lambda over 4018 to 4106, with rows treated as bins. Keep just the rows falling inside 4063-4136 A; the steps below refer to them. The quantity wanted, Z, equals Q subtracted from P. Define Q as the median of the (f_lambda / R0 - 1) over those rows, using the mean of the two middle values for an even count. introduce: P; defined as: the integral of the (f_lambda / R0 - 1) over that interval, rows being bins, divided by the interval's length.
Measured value -0.016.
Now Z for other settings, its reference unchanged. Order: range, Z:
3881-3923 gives 0.012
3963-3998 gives -0.172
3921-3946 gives -0.030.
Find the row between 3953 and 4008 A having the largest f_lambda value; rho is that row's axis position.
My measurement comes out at 4002.0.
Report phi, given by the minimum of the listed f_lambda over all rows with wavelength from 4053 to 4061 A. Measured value 25.2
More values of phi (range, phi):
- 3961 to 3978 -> 5.98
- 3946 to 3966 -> 8.59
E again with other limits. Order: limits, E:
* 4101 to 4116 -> 4104.5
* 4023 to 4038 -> 4024.5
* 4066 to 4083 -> 4077.0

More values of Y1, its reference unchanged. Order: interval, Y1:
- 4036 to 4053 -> 4047.0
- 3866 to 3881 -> 3879.5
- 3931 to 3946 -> 3932.0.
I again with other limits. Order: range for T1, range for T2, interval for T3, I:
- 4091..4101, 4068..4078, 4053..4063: 0.5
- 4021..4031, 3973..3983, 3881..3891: 1.0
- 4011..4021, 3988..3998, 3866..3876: 0.7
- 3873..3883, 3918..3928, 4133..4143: 0.4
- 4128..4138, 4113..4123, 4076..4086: 0.3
